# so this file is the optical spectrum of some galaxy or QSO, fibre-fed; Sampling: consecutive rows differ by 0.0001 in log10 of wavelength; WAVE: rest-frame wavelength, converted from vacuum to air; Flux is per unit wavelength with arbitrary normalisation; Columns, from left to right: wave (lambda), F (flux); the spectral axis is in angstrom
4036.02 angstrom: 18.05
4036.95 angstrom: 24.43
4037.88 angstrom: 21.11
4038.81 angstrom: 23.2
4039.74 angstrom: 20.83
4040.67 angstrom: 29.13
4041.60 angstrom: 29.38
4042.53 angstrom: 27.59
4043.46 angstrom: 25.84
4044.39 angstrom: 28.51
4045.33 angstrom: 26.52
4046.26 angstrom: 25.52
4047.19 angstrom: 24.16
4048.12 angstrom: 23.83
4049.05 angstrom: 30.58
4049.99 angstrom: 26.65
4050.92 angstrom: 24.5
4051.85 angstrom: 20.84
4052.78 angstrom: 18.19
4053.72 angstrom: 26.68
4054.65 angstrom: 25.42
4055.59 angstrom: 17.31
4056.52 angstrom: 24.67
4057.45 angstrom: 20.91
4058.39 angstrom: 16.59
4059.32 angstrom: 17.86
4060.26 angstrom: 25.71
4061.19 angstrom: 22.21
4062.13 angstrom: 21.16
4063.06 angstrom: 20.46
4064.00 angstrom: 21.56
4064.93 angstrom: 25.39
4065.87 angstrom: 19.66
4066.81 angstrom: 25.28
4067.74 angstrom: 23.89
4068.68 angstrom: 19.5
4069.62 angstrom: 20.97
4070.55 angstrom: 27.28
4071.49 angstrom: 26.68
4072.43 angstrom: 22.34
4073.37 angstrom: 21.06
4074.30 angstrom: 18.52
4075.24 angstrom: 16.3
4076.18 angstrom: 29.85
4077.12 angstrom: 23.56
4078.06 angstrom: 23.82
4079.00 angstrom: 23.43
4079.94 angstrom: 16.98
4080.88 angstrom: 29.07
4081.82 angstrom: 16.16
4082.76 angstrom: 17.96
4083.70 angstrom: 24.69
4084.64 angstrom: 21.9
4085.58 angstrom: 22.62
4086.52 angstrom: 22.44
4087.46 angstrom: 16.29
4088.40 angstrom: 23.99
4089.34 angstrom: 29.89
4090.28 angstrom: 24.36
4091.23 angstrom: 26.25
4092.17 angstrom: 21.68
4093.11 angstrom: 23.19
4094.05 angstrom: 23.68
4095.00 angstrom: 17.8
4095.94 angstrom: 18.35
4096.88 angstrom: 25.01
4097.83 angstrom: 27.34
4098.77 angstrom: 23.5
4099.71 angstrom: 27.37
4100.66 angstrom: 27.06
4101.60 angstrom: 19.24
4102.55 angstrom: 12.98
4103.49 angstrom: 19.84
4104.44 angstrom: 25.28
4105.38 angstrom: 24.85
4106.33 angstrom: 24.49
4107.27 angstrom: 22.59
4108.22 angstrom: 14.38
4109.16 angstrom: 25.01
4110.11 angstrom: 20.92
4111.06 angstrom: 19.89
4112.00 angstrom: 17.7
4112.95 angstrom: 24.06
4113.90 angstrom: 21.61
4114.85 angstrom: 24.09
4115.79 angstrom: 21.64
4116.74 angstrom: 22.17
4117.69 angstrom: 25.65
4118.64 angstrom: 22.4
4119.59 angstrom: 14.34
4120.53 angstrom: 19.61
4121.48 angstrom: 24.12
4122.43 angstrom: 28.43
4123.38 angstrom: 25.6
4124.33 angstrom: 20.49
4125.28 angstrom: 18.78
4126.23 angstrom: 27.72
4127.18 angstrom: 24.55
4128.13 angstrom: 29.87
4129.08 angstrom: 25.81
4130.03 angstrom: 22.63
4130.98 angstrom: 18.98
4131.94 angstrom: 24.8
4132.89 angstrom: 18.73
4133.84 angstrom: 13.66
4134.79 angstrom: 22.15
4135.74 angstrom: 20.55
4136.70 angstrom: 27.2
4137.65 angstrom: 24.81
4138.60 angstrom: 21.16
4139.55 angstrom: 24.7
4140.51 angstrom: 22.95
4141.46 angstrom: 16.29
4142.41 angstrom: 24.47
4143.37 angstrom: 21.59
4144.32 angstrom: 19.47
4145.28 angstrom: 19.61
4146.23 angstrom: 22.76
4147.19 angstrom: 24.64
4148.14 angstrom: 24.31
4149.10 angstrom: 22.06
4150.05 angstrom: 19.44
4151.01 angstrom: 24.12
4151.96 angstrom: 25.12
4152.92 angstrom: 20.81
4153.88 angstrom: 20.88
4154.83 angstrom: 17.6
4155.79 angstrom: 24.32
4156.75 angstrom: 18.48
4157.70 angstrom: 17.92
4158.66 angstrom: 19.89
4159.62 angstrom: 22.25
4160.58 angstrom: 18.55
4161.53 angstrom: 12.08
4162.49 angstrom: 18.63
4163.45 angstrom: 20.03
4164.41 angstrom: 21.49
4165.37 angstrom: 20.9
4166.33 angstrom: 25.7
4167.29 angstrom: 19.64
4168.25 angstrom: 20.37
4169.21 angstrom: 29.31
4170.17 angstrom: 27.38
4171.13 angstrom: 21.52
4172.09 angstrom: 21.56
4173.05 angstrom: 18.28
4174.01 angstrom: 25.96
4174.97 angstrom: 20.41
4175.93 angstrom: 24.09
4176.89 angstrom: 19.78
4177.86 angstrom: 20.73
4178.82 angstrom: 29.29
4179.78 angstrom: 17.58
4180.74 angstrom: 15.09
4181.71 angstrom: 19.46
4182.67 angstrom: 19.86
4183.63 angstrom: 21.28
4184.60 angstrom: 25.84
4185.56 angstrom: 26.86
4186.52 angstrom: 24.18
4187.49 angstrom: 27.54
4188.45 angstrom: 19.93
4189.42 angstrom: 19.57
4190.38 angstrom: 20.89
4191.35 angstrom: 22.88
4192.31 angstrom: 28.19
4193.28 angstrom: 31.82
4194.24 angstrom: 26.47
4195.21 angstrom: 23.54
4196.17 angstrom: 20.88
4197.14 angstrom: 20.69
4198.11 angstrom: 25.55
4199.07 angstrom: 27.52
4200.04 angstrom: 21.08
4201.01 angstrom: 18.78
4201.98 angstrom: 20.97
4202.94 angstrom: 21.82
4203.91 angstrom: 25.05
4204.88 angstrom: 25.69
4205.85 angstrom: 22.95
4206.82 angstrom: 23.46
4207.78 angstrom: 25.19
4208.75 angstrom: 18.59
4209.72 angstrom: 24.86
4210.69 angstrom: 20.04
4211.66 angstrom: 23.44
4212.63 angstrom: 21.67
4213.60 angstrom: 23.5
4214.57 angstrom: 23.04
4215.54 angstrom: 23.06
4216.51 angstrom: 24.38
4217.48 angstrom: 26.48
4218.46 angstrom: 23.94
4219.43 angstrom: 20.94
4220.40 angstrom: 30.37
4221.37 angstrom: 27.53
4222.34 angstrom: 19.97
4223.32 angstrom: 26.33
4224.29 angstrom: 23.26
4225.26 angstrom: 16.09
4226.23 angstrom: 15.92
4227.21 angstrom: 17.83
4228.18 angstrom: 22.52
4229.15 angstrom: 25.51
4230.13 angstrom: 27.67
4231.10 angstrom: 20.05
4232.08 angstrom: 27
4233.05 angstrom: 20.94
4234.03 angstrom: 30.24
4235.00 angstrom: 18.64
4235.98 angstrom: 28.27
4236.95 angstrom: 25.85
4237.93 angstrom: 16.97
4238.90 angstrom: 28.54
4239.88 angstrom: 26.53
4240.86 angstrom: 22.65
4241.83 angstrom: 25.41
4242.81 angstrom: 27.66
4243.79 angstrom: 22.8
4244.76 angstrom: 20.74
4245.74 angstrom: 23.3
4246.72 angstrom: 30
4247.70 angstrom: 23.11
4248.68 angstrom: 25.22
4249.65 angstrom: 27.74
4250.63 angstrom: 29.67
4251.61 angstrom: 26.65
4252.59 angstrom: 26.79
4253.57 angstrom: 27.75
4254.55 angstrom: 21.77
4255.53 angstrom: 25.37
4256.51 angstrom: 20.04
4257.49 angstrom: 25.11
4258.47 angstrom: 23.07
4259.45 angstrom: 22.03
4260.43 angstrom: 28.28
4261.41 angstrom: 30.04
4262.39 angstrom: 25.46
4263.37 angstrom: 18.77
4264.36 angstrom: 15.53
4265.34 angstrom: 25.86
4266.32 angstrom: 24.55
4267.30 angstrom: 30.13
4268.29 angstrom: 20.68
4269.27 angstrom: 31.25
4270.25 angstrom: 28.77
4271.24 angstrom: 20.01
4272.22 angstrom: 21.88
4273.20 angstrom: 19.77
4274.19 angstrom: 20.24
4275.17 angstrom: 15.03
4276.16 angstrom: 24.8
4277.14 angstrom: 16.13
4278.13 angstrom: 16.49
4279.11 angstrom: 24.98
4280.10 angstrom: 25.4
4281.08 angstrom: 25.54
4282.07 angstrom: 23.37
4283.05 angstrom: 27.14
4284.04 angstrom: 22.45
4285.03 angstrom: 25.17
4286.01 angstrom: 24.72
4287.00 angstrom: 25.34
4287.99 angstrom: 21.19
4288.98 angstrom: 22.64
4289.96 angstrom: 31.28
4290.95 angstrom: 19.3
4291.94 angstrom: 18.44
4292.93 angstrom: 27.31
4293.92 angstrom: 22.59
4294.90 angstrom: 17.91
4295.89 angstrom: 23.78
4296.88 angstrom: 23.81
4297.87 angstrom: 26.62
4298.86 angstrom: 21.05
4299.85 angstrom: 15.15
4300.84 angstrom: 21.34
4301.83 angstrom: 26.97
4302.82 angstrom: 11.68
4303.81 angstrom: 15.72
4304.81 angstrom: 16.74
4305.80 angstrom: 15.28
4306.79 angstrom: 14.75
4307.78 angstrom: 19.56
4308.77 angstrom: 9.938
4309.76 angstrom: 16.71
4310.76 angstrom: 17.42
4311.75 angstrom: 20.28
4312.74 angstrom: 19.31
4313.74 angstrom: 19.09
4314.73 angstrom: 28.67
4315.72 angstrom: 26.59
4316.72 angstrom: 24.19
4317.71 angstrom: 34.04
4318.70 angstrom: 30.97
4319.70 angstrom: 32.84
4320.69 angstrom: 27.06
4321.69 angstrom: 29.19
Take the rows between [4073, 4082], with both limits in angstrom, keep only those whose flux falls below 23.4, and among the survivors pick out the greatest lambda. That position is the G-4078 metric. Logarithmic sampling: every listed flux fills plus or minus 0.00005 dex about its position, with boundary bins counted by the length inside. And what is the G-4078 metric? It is 4081.82 angstrom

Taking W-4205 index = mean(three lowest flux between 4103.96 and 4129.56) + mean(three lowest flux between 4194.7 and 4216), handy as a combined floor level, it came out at 35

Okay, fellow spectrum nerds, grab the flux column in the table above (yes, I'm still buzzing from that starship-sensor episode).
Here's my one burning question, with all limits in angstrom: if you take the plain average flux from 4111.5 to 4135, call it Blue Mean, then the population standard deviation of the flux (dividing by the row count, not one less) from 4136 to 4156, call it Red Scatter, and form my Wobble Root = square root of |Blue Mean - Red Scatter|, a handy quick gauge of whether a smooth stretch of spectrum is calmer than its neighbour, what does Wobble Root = 4.44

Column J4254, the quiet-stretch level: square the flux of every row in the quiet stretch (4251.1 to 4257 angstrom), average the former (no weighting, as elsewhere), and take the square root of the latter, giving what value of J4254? 24.9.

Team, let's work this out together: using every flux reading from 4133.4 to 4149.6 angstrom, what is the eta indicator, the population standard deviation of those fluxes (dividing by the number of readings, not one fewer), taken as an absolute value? 3.2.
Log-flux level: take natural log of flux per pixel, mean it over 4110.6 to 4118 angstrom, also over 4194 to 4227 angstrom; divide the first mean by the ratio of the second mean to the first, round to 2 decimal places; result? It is 3.05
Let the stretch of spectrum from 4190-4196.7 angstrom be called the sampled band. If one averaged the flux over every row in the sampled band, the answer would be 25.0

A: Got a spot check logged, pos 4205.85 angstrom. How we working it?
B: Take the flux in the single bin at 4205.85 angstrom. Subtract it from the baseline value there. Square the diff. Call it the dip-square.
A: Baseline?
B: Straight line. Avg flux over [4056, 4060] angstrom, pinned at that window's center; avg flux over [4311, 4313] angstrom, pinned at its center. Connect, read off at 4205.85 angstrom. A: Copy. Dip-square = 9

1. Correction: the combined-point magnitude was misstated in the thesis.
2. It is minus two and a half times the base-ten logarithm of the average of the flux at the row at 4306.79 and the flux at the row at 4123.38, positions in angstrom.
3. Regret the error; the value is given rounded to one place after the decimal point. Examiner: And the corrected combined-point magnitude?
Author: -3.3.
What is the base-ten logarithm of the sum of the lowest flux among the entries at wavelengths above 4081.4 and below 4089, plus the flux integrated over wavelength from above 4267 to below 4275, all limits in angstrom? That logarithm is 2.31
